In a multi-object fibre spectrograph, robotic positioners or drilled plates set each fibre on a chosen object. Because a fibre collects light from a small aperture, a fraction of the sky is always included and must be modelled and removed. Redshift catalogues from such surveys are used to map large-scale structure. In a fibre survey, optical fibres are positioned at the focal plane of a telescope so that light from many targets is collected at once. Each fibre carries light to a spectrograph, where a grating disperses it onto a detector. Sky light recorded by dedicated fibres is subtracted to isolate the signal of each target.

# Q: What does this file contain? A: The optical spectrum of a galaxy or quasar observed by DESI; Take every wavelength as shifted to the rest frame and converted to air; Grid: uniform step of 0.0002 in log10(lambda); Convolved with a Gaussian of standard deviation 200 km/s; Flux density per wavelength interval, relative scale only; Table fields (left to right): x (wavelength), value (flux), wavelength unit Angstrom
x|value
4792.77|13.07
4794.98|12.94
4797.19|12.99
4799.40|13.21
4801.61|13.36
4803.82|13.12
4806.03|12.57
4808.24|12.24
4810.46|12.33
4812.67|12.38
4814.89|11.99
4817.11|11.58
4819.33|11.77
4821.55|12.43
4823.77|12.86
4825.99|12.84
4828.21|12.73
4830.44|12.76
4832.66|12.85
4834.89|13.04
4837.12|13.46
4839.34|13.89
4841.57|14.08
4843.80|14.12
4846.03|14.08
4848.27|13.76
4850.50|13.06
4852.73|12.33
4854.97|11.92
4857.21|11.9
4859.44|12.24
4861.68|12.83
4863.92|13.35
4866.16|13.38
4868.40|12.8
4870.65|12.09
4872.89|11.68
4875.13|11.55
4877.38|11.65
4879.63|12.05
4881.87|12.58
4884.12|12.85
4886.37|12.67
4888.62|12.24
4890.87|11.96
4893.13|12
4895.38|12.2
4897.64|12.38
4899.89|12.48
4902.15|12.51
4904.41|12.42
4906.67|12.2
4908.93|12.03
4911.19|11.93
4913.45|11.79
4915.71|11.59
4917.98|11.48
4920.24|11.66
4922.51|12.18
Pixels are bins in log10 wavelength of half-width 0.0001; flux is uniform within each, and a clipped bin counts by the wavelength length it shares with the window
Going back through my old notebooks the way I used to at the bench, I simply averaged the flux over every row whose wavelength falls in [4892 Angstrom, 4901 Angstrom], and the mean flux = 12.3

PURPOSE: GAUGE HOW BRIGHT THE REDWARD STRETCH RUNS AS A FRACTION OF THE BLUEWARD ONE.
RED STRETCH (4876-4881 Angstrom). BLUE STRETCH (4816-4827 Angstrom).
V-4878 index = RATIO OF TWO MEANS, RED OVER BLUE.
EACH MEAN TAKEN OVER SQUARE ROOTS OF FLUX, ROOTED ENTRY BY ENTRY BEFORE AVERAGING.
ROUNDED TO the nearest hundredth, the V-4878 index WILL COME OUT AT 0.98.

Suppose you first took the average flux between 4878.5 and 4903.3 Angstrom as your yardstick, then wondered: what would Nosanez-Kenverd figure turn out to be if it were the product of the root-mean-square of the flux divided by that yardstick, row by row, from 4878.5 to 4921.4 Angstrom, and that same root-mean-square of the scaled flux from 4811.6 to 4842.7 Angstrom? 1.02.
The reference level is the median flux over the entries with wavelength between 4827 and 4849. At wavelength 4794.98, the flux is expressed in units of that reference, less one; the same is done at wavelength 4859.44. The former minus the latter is 0.05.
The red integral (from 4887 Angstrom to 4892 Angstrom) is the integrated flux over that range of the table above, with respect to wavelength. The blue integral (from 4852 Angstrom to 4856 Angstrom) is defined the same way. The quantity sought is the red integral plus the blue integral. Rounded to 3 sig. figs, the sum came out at 109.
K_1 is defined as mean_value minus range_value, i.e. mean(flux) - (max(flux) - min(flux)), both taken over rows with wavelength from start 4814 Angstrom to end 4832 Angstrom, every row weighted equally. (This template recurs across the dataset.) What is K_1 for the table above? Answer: 11.1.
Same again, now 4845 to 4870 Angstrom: 10.7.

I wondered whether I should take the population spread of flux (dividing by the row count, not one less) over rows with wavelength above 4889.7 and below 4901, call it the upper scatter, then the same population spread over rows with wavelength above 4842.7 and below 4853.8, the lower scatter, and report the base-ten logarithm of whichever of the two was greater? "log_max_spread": -0.16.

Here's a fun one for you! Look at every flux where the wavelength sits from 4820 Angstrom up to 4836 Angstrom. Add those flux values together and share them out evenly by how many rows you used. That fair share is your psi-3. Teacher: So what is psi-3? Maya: 12.8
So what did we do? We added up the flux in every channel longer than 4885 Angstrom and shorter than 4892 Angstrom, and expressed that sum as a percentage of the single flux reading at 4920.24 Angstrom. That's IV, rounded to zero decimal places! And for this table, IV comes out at 316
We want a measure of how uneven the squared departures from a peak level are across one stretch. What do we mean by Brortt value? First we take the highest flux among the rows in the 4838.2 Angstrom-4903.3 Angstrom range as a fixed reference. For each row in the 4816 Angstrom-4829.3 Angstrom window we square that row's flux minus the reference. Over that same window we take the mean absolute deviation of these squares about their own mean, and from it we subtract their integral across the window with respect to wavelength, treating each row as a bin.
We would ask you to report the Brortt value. -43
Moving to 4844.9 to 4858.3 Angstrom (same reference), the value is -30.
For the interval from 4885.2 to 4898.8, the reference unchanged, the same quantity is -48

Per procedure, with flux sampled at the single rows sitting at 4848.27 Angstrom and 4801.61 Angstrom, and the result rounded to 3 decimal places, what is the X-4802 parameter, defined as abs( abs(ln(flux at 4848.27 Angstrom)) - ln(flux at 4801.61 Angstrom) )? 0.030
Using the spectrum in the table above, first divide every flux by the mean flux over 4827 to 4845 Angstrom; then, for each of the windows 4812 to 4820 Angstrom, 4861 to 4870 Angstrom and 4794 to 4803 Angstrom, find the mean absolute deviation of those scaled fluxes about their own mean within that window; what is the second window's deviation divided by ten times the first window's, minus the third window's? 0.10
